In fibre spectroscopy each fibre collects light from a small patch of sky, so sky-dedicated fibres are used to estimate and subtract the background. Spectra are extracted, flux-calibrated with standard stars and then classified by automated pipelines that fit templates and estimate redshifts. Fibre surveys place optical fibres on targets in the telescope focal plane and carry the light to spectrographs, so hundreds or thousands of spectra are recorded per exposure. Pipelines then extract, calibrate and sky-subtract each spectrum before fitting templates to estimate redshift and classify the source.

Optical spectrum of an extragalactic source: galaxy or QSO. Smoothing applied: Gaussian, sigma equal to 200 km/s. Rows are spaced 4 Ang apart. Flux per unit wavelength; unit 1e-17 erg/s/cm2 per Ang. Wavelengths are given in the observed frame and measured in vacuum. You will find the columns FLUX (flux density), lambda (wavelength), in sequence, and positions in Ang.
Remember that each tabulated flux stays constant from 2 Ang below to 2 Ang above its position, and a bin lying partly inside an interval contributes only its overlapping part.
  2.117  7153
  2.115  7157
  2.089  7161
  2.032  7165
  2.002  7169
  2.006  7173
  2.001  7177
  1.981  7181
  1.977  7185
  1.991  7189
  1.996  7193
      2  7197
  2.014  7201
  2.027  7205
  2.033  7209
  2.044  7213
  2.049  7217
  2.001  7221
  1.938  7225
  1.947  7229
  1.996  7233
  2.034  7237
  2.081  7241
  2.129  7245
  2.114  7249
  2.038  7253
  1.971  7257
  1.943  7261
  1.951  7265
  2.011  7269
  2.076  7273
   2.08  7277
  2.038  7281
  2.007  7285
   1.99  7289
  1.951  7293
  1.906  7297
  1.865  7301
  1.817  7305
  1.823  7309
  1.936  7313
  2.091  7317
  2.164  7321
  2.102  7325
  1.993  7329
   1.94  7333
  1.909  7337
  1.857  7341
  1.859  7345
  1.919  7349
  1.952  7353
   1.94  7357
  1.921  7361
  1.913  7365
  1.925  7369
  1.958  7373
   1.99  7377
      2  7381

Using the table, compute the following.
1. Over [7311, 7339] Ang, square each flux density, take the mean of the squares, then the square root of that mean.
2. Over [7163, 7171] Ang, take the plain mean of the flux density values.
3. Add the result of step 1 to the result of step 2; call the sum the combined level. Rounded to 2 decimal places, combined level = 4.04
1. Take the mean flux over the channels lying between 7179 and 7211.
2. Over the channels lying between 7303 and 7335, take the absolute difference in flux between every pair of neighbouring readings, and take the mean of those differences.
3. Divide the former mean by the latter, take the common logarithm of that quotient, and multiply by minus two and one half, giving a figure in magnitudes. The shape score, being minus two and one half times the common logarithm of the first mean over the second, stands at -3.5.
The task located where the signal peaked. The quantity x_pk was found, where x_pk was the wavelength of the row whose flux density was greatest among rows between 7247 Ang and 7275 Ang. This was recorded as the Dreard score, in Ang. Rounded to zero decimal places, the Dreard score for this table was 7249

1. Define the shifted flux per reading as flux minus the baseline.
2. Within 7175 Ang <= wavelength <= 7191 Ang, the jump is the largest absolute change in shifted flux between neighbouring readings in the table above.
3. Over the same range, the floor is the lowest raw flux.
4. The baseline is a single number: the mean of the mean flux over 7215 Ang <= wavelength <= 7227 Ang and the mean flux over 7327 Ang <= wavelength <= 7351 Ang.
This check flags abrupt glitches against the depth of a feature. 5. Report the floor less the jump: 1.96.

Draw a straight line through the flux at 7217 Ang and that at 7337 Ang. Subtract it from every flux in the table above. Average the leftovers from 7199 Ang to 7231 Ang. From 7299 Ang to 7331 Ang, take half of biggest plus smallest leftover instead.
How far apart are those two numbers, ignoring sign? 0.098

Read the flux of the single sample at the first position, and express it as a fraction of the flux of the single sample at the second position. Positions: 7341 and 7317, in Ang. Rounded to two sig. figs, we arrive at 0.89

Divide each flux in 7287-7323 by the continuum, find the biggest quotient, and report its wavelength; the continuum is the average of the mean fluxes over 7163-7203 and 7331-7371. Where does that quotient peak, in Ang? 7321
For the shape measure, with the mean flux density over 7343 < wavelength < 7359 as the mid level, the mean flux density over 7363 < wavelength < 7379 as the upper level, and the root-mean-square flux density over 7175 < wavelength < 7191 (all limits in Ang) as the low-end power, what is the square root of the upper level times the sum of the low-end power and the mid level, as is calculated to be 2.76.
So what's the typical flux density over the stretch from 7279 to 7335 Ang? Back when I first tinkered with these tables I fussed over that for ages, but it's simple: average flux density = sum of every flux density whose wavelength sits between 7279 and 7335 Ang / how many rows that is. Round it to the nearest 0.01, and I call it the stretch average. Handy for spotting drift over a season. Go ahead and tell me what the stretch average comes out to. 1.97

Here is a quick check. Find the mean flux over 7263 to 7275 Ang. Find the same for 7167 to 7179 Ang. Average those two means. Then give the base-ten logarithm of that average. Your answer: 0.303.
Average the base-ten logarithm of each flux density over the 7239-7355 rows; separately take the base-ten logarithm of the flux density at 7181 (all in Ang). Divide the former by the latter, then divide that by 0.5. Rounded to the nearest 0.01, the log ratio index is 2.00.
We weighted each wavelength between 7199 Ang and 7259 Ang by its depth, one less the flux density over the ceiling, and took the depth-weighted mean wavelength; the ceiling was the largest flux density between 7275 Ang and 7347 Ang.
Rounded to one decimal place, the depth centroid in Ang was 7227.6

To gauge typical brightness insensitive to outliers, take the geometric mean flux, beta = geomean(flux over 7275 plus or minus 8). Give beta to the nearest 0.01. 2.05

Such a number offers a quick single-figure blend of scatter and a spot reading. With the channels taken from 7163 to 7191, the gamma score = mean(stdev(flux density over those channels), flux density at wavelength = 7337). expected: 0.96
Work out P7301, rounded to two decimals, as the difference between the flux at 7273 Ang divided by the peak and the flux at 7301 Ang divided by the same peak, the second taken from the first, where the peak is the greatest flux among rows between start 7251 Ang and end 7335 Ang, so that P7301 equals 0.10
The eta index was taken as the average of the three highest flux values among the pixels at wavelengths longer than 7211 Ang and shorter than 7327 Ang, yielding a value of 2.14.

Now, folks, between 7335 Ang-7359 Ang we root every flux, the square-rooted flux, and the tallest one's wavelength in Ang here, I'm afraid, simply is 7353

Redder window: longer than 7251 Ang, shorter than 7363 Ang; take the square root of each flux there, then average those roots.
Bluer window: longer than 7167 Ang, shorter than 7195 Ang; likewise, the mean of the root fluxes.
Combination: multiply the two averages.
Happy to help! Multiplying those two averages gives 1.98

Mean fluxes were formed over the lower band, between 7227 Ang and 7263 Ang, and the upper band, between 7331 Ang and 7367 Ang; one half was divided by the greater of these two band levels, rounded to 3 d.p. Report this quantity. 0.247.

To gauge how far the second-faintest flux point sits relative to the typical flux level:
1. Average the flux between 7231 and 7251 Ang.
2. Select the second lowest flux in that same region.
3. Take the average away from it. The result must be -0.037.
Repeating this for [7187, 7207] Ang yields -0.010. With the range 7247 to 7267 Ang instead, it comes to -0.052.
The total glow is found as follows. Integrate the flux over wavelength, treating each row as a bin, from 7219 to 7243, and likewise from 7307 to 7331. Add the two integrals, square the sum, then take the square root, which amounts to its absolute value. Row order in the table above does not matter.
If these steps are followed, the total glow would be 96.4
